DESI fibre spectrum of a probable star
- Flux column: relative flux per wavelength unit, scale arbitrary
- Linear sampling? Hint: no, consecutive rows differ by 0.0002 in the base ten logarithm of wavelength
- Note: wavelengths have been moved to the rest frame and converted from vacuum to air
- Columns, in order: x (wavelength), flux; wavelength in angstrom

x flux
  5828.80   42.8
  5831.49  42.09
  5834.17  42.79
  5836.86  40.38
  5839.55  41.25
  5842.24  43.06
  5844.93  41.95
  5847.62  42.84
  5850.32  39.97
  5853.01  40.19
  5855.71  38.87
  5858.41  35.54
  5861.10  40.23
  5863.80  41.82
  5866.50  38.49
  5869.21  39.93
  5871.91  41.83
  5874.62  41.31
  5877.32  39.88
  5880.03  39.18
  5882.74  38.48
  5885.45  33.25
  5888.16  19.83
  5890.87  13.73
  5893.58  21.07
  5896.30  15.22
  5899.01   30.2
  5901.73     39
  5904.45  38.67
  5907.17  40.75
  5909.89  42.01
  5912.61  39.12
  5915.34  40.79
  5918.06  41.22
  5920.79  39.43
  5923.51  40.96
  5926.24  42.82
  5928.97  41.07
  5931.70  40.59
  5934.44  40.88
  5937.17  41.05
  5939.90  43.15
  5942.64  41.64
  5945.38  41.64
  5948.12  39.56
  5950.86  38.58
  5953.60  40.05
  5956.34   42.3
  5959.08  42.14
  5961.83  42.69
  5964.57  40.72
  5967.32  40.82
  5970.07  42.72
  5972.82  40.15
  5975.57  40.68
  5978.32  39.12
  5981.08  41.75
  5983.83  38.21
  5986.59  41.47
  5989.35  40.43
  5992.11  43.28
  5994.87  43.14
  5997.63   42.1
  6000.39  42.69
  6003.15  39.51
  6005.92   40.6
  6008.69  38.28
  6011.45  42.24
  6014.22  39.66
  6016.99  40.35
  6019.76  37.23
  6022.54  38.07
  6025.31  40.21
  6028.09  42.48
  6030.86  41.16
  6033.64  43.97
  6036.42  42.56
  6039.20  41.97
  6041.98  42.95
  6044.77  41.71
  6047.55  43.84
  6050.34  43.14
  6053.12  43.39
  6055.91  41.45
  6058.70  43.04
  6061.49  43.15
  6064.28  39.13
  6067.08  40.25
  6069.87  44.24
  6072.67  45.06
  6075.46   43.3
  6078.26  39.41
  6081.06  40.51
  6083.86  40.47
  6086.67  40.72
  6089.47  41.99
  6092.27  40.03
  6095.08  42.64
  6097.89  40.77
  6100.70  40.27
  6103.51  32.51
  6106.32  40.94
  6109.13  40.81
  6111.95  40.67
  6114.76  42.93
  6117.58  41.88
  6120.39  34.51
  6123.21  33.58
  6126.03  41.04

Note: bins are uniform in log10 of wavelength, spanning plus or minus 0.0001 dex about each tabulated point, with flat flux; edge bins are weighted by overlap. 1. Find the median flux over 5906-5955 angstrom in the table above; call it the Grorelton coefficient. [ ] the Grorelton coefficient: 40.9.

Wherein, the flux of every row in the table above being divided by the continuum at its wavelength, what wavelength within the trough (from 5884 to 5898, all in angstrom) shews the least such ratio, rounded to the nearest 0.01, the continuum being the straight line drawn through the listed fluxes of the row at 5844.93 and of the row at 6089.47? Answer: 5890.87 angstrom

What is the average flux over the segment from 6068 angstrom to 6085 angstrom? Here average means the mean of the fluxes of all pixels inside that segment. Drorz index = 42.2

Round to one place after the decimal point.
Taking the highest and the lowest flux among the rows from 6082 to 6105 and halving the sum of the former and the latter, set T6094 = 37.6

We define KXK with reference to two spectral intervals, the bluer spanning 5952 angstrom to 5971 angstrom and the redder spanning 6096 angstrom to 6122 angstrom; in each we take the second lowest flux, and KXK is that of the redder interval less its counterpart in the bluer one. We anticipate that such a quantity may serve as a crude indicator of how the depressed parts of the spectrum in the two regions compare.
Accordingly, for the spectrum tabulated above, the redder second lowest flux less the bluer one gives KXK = -6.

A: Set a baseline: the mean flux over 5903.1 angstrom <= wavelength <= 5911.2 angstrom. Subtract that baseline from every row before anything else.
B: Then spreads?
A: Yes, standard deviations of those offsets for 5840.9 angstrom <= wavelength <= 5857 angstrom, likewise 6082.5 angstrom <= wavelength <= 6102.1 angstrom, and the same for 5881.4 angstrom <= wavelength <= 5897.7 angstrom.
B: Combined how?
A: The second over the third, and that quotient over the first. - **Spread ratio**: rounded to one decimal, 0.1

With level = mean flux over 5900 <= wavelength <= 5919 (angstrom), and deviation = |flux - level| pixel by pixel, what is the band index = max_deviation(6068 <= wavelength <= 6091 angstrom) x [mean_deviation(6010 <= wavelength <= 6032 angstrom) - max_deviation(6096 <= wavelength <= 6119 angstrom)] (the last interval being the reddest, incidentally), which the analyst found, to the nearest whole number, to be -31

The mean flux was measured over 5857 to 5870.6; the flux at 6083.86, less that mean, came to 1.3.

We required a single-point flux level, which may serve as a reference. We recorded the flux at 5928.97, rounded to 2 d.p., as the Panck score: 41.07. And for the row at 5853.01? 40.19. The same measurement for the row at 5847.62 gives 42.84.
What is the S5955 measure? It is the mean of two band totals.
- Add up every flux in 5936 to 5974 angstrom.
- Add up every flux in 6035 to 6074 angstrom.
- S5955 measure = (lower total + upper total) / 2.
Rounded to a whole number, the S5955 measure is 587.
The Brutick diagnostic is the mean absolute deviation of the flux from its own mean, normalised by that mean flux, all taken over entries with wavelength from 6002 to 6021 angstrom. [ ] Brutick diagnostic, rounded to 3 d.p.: 0.030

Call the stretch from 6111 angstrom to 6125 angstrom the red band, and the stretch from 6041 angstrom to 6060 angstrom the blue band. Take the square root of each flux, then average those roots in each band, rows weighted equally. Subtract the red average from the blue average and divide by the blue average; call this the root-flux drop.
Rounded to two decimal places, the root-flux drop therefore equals 0.05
